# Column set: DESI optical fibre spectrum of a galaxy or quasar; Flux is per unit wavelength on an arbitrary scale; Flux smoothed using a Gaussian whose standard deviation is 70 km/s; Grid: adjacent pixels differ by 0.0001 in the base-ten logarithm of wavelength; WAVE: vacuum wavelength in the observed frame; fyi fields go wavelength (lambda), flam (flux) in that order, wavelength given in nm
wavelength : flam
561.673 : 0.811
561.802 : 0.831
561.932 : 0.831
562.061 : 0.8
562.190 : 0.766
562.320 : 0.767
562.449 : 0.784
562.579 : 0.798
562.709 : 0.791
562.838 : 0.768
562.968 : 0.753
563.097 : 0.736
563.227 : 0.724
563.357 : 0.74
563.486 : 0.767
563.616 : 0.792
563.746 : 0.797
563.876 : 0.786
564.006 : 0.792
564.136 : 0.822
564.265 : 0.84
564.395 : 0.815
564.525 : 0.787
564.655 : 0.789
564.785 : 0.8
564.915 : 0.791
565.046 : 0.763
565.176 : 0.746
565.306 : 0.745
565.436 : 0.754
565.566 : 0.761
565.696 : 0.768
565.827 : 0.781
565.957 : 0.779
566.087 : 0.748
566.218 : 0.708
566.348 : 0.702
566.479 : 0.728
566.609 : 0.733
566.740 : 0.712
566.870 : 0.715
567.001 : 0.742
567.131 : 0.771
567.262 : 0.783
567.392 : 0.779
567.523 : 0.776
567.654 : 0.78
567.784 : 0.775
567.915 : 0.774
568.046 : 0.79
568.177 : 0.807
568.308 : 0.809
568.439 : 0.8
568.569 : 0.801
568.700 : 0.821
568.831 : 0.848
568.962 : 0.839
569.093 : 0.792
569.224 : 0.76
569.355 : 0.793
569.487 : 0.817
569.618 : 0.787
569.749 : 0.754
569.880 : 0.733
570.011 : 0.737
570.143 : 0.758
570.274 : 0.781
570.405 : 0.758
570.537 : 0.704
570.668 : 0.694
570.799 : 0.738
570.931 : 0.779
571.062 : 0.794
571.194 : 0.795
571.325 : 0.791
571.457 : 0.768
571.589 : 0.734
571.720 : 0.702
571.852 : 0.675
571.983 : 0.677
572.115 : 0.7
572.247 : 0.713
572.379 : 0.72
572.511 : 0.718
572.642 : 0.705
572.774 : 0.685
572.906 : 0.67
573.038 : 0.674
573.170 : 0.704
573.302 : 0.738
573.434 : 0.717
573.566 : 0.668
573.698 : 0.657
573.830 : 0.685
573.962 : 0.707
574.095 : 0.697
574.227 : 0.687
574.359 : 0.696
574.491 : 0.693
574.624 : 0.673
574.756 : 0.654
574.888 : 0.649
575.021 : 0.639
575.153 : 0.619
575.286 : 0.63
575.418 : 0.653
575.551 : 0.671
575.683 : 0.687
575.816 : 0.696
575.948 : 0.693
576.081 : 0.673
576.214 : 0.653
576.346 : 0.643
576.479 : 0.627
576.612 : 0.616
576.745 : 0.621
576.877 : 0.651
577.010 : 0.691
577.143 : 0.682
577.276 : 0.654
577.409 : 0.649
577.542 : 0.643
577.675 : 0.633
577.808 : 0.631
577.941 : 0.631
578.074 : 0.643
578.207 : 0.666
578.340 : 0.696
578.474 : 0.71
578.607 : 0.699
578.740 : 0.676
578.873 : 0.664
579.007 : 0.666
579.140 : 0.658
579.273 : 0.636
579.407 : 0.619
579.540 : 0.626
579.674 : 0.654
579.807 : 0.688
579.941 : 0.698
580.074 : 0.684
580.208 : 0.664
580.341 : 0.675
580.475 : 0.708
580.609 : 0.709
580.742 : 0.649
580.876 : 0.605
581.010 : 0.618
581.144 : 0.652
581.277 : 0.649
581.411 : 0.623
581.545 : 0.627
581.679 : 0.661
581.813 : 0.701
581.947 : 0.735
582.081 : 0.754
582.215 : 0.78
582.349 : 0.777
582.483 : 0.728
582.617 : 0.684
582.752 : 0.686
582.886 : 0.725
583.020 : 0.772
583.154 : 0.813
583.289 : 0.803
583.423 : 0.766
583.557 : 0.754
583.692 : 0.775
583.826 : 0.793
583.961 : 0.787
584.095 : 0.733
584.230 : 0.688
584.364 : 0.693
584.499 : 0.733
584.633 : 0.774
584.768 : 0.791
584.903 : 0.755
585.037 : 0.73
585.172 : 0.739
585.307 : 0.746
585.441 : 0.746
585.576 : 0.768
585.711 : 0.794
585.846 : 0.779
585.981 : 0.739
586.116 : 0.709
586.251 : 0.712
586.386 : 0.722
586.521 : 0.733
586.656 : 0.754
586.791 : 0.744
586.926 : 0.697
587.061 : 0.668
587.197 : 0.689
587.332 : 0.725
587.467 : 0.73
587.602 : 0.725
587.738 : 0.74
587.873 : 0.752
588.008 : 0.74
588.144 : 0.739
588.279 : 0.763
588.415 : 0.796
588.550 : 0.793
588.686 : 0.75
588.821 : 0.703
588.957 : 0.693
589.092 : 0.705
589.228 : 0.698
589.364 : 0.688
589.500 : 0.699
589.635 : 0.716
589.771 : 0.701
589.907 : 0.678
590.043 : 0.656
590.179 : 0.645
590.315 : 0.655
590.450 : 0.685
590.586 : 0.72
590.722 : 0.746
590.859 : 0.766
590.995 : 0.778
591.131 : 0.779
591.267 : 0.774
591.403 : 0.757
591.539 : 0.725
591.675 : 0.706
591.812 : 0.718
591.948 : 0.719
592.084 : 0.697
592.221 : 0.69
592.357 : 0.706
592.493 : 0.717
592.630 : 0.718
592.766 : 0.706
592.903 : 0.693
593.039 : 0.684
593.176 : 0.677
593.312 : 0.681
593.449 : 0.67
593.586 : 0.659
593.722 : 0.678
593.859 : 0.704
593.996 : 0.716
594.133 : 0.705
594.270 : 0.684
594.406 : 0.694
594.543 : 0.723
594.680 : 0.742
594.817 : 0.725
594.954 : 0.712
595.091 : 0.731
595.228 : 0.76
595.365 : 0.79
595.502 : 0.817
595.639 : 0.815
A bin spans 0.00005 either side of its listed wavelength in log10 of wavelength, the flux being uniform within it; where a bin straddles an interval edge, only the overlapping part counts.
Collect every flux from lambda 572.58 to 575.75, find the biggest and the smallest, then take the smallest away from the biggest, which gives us 0.119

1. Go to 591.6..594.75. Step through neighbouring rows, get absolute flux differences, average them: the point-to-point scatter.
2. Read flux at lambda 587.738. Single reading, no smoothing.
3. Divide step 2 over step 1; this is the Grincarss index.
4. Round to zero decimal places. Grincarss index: 57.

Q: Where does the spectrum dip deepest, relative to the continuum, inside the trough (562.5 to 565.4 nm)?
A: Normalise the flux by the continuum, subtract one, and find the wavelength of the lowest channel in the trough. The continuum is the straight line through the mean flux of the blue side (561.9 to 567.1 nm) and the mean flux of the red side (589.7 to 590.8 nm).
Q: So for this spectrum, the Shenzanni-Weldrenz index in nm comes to 563.227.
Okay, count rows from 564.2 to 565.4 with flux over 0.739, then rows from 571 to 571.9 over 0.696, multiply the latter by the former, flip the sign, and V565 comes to -54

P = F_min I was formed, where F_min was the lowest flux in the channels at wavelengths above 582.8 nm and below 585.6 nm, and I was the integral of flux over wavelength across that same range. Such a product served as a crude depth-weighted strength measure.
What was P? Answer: 1.5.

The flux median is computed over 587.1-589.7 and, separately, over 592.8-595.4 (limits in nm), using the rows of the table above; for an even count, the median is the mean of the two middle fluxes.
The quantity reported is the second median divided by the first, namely 0.97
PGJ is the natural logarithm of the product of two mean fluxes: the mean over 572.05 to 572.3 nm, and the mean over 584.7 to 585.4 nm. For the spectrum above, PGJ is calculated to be -0.63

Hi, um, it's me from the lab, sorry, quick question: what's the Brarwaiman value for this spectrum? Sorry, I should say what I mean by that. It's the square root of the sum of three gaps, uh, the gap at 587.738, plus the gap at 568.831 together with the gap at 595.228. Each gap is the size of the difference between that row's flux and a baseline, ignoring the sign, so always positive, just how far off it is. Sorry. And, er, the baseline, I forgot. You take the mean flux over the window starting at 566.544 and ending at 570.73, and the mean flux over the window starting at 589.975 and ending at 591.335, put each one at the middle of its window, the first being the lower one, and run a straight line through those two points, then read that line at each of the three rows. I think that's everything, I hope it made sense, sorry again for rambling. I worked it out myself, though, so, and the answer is 0.37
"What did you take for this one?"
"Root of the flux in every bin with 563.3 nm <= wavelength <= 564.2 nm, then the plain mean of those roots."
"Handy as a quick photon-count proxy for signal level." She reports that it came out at 0.886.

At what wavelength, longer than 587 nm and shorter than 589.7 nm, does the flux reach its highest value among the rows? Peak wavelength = 588.415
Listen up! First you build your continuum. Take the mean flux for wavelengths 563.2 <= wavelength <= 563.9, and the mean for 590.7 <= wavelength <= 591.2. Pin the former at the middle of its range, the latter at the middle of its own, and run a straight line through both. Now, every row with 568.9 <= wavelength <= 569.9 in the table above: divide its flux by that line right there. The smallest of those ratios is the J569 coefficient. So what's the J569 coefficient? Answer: 0.95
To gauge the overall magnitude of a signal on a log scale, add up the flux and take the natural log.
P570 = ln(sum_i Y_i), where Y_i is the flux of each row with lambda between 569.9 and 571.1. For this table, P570 1.91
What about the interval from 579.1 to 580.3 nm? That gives 1.78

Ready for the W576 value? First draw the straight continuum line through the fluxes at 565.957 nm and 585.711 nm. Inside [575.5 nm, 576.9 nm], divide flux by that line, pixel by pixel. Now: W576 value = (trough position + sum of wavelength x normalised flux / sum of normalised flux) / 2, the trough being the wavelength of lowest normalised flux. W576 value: 576.41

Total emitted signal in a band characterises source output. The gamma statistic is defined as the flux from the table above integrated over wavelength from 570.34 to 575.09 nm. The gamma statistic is 3.4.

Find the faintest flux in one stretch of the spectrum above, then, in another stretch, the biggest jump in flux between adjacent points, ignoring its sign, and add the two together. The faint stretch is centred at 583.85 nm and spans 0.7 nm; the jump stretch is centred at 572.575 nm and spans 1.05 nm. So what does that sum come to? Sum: 0.75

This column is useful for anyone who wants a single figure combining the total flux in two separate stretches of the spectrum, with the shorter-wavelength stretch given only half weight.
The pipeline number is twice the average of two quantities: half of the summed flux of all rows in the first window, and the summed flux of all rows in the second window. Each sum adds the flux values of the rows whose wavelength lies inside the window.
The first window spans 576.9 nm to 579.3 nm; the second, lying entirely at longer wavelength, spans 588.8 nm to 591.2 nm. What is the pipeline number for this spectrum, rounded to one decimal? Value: 18.7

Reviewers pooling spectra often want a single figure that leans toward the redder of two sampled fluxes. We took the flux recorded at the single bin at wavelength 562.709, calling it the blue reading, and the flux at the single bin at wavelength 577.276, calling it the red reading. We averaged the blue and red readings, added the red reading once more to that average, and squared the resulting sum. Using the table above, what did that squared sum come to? 1.9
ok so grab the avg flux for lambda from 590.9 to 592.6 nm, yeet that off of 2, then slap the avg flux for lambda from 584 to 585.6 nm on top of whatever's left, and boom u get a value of 2.01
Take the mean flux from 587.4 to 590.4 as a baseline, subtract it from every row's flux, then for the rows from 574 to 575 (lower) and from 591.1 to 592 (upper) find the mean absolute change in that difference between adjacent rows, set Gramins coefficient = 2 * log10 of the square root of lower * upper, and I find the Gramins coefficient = -3.80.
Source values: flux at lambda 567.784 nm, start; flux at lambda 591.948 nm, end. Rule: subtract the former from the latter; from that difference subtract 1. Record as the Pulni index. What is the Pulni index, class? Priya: -1.06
